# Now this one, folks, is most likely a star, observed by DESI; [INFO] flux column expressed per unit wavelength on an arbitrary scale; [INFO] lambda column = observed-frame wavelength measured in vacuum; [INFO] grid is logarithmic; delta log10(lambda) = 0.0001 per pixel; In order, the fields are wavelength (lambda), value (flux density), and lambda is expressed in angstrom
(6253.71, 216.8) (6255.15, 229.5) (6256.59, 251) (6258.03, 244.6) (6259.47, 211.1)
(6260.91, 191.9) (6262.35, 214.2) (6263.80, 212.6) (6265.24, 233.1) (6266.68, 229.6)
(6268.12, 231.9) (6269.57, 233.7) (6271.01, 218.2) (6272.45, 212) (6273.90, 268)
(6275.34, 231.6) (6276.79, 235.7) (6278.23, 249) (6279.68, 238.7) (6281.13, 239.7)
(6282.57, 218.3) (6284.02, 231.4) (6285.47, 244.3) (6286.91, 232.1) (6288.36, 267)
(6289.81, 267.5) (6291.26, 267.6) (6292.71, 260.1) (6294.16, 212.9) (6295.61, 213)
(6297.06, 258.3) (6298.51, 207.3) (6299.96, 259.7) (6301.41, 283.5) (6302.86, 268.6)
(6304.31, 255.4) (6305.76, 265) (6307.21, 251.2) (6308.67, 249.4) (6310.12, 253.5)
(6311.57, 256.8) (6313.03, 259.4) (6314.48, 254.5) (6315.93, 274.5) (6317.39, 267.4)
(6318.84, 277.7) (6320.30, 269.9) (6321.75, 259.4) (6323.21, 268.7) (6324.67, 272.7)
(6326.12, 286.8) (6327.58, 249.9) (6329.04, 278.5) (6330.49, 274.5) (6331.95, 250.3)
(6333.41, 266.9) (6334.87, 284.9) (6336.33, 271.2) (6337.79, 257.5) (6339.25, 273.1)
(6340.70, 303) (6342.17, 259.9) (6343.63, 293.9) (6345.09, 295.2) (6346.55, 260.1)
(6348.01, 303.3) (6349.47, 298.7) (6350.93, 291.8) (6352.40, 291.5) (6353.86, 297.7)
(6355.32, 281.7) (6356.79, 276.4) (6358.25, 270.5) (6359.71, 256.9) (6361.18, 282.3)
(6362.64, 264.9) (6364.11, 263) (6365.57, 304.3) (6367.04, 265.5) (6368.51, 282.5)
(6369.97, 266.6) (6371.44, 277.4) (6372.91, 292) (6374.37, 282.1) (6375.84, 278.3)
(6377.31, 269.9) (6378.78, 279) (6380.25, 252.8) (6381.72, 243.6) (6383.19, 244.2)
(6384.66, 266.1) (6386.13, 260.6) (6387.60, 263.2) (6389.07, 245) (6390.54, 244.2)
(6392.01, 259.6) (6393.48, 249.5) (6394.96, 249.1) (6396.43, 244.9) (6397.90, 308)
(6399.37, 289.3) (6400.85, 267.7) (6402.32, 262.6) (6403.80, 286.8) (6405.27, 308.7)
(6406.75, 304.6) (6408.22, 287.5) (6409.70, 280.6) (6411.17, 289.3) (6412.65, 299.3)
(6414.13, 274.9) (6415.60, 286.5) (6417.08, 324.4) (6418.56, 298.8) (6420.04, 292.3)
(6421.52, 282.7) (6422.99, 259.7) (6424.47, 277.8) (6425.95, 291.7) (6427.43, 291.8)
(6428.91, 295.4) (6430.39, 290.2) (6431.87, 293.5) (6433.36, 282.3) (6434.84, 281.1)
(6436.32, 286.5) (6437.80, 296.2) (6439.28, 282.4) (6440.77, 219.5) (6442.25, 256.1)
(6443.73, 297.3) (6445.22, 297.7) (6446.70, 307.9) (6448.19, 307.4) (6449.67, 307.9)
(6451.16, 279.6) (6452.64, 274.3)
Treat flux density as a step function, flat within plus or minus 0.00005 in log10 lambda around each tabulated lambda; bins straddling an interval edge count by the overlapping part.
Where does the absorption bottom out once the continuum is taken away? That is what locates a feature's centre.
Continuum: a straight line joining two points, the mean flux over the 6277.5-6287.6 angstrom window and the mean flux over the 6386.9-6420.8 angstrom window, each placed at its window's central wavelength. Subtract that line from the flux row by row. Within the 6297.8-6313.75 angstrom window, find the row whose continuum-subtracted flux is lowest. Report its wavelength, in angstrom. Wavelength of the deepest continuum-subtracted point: 6298.51 angstrom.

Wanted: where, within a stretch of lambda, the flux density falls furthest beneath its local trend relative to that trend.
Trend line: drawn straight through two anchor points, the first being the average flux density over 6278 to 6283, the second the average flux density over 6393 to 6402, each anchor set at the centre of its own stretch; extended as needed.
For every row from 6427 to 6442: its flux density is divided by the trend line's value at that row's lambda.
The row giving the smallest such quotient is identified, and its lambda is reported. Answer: 6440.77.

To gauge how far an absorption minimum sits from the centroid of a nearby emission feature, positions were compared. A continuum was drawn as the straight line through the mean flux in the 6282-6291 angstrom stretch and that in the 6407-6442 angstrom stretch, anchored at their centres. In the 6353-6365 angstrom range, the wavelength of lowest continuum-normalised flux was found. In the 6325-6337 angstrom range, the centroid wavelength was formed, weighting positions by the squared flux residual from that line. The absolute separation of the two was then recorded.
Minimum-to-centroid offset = 29.5 angstrom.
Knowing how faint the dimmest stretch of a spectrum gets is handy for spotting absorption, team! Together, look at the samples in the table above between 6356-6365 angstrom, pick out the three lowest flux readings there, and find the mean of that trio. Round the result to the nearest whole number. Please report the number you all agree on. 262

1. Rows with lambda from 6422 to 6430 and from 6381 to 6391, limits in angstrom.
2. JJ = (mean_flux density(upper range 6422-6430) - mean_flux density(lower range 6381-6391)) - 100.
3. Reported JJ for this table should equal -69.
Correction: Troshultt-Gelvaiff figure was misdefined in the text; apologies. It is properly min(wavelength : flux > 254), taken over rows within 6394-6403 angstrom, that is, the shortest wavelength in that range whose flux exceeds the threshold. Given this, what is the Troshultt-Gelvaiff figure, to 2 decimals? 6397.90 angstrom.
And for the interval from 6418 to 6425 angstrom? 6418.56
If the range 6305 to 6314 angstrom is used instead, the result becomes 6305.76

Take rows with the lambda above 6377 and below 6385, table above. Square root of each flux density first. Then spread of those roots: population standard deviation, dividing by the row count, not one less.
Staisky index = 0.41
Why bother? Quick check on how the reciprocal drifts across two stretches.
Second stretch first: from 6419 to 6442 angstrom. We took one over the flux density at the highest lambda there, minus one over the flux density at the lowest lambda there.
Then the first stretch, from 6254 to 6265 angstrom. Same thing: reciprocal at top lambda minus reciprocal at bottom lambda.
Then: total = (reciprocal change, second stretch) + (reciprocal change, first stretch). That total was 0.0015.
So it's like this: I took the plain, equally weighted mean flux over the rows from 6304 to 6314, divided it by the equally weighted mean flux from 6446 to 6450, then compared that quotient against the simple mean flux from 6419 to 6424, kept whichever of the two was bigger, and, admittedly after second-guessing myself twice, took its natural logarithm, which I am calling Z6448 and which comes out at 5.63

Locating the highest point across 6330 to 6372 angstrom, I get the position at 6365.57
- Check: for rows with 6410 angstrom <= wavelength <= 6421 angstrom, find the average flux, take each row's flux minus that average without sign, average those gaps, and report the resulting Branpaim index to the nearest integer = 11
